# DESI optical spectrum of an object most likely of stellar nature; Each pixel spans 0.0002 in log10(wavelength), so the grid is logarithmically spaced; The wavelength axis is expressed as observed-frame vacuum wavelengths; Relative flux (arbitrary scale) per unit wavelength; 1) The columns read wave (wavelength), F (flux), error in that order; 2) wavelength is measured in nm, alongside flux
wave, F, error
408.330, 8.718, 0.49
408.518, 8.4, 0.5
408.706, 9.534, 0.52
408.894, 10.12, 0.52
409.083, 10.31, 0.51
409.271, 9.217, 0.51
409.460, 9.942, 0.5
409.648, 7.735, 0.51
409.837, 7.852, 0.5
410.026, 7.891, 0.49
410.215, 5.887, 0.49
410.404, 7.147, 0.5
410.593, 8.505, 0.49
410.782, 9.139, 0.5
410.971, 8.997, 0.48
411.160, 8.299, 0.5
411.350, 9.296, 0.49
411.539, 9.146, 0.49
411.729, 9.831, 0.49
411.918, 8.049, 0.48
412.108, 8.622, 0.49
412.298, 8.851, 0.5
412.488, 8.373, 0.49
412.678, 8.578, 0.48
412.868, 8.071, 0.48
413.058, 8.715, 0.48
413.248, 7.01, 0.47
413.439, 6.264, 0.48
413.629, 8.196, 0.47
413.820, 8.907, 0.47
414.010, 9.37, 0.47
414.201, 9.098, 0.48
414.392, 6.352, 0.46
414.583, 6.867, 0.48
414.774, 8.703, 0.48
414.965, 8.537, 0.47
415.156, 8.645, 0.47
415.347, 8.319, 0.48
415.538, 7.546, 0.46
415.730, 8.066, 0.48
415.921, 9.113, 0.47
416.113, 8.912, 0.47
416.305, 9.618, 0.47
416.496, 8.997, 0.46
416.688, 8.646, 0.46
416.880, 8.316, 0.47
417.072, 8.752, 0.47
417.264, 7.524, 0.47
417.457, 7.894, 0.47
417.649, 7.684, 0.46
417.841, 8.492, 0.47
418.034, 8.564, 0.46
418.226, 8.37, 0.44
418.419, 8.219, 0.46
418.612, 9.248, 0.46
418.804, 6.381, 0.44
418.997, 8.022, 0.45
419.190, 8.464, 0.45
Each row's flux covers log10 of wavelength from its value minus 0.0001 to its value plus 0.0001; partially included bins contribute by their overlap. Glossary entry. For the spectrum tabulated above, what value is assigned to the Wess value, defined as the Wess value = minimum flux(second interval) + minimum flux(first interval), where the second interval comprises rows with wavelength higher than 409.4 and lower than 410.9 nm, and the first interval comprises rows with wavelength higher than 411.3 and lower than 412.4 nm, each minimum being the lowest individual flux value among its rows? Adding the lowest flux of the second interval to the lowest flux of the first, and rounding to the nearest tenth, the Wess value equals 13.9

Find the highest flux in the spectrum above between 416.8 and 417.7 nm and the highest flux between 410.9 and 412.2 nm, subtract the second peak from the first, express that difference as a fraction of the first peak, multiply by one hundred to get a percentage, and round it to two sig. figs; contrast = -12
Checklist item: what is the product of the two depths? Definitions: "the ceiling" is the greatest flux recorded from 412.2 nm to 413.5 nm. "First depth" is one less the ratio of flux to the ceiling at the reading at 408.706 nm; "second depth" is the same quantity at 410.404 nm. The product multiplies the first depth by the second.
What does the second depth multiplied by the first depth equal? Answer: -0.015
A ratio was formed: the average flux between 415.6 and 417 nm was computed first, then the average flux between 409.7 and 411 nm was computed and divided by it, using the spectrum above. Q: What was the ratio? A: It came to 0.90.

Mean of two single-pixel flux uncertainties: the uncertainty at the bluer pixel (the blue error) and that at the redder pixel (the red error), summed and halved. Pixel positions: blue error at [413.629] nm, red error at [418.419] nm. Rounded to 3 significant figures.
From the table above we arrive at 0.465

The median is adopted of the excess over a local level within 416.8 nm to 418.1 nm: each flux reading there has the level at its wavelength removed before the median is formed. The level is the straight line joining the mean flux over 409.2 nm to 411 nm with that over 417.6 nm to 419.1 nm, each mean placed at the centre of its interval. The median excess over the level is 0.17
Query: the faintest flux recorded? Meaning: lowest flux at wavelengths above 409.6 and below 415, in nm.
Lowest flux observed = 5.887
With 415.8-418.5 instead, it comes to 7.524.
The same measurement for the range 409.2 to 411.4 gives 5.887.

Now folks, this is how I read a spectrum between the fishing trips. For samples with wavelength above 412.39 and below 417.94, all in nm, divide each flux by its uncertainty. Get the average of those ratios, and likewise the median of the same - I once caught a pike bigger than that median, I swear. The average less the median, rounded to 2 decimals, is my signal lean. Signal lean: -0.37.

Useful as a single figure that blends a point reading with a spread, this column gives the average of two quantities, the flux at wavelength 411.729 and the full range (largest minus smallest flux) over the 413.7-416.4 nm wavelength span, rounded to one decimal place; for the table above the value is 6.5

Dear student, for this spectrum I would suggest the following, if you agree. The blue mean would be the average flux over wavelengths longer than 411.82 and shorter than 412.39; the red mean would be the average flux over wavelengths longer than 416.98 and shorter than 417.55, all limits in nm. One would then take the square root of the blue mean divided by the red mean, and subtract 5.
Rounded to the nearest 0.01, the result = -3.97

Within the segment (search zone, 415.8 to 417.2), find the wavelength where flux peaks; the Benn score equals 416.305 nm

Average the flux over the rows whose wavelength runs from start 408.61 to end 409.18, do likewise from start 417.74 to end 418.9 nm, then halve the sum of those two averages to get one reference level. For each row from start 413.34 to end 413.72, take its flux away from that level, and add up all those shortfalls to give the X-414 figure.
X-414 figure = 3.7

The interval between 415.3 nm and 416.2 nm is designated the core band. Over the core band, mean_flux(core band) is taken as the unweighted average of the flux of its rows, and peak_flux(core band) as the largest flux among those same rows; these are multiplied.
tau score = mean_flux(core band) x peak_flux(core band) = 76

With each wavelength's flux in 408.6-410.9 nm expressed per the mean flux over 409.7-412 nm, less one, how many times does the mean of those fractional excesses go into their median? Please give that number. 1.8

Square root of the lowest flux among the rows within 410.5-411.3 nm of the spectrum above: 2.88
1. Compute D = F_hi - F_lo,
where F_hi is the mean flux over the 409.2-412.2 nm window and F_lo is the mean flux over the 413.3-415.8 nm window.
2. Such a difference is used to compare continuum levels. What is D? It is 0.4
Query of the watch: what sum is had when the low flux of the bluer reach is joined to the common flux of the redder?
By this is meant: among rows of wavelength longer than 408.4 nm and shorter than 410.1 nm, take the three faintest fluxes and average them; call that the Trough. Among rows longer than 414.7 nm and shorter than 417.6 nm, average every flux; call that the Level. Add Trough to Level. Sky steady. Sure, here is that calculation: 16.3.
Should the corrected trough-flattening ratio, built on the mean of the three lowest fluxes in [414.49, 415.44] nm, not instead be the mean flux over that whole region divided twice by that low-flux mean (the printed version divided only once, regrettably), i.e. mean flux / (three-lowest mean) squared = 0.131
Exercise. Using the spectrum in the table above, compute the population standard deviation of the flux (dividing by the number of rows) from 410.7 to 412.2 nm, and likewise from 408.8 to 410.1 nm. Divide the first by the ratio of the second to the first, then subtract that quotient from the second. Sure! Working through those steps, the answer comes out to 0.80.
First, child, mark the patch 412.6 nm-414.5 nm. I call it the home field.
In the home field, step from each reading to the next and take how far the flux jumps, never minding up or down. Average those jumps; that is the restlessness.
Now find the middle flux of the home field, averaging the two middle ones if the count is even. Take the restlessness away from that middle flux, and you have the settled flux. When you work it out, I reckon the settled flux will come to 7.31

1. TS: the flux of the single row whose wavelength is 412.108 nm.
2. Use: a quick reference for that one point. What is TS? 8.622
